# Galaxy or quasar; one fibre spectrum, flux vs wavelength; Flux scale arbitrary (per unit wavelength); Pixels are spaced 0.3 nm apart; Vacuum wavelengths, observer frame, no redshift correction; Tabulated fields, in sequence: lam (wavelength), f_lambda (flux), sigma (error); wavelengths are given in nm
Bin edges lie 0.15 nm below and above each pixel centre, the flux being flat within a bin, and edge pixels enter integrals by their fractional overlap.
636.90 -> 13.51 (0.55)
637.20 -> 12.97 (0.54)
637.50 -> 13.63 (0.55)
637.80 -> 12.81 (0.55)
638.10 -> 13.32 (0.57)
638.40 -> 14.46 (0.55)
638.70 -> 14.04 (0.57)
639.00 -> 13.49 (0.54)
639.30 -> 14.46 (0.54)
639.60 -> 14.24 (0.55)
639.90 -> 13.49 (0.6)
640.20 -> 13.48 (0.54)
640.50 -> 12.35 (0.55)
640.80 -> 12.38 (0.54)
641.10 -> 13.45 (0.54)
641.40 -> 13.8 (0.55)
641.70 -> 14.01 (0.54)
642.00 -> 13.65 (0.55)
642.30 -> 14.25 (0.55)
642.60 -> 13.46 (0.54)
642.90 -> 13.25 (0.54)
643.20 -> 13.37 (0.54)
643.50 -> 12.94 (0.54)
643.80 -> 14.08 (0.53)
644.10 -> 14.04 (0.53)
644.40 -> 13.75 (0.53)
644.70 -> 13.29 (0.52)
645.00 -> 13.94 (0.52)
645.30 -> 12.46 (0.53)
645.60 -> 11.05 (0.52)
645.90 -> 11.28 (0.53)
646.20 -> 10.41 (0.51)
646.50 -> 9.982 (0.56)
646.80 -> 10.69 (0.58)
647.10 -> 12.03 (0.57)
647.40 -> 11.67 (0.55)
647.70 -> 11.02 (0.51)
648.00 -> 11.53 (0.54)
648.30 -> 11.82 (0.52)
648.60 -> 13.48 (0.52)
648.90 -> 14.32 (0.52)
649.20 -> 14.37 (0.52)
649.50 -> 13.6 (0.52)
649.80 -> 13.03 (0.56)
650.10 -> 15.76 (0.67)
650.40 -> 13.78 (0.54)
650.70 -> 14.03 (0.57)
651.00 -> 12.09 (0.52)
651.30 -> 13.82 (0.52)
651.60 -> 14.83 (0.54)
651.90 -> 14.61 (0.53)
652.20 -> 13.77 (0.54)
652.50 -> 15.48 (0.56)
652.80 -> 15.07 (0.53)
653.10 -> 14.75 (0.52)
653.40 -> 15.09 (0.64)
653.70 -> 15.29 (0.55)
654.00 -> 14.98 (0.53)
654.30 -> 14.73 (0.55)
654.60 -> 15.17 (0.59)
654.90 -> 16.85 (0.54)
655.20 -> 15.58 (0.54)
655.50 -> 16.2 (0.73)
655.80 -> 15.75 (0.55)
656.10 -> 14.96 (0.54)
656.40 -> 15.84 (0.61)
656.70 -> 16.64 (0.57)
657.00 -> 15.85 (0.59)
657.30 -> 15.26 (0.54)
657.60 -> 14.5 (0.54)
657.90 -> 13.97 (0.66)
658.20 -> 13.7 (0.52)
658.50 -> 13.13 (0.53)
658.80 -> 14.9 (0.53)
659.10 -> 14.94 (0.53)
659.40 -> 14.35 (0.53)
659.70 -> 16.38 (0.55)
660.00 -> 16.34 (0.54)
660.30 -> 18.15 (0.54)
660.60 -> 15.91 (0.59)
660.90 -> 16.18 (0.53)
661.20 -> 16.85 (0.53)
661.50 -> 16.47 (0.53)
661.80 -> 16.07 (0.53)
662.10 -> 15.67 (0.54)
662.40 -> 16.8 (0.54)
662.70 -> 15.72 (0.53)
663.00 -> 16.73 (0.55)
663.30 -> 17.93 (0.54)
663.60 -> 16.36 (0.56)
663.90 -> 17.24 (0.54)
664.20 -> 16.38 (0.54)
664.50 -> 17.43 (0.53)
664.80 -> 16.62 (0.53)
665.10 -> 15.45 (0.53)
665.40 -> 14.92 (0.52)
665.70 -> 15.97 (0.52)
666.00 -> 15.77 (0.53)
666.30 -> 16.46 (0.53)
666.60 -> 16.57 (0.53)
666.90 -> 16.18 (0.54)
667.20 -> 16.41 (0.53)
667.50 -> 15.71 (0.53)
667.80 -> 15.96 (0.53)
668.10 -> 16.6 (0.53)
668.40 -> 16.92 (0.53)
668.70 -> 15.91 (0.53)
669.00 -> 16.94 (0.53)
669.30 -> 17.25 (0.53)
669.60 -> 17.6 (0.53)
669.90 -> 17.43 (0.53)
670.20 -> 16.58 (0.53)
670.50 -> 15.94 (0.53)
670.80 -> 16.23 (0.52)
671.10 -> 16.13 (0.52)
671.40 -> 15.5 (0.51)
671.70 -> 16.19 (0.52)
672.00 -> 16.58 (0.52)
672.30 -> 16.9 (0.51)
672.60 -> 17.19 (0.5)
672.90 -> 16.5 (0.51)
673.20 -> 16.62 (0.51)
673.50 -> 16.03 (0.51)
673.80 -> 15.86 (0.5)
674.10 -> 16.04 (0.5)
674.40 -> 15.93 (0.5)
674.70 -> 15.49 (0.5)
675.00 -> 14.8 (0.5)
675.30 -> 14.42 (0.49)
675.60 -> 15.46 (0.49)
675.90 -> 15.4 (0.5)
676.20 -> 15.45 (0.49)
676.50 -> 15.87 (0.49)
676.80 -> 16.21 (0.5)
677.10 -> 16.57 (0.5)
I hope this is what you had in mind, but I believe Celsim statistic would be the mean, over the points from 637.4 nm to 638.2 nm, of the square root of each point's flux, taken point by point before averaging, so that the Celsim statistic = 3.6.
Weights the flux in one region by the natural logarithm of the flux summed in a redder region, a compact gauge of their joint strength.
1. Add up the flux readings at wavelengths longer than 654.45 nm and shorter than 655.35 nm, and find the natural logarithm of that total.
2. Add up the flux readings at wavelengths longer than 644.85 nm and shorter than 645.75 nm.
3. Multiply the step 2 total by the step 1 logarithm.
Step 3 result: 145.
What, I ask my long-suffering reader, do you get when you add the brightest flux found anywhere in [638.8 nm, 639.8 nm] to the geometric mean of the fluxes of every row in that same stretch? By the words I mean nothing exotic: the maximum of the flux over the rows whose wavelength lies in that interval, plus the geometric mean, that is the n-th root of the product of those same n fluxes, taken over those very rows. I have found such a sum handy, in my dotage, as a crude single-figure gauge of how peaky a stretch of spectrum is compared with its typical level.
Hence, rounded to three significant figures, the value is 28.5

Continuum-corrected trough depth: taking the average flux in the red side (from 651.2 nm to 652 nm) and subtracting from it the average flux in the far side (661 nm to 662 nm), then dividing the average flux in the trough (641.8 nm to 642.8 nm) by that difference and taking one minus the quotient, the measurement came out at 8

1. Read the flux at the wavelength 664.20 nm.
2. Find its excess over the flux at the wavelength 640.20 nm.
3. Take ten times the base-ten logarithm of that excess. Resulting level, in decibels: 4.6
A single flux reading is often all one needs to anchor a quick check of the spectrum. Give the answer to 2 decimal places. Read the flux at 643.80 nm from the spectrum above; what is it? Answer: 14.08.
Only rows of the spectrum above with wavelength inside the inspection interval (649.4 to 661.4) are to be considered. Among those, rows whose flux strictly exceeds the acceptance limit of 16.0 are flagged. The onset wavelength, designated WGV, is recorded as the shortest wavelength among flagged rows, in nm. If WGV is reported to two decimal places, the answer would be 654.90 nm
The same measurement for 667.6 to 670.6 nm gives 668.10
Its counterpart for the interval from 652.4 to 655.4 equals 654.90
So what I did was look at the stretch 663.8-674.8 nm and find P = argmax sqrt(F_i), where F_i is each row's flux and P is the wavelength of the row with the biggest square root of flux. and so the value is 669.60 nm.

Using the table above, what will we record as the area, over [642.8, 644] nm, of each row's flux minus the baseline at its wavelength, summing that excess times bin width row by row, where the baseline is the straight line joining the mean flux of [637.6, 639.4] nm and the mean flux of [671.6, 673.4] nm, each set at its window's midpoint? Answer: -0.9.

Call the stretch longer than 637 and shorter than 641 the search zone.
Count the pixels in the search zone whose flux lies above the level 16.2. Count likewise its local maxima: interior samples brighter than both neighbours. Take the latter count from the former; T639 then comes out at -3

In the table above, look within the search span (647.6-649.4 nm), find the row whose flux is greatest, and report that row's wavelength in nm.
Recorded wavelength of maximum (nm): 649.20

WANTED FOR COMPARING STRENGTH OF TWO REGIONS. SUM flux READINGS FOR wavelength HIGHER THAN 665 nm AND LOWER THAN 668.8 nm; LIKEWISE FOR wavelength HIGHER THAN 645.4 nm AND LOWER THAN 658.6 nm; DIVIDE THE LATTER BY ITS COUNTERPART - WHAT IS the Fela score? 2.9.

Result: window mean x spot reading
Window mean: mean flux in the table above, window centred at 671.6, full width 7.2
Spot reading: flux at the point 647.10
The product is 197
